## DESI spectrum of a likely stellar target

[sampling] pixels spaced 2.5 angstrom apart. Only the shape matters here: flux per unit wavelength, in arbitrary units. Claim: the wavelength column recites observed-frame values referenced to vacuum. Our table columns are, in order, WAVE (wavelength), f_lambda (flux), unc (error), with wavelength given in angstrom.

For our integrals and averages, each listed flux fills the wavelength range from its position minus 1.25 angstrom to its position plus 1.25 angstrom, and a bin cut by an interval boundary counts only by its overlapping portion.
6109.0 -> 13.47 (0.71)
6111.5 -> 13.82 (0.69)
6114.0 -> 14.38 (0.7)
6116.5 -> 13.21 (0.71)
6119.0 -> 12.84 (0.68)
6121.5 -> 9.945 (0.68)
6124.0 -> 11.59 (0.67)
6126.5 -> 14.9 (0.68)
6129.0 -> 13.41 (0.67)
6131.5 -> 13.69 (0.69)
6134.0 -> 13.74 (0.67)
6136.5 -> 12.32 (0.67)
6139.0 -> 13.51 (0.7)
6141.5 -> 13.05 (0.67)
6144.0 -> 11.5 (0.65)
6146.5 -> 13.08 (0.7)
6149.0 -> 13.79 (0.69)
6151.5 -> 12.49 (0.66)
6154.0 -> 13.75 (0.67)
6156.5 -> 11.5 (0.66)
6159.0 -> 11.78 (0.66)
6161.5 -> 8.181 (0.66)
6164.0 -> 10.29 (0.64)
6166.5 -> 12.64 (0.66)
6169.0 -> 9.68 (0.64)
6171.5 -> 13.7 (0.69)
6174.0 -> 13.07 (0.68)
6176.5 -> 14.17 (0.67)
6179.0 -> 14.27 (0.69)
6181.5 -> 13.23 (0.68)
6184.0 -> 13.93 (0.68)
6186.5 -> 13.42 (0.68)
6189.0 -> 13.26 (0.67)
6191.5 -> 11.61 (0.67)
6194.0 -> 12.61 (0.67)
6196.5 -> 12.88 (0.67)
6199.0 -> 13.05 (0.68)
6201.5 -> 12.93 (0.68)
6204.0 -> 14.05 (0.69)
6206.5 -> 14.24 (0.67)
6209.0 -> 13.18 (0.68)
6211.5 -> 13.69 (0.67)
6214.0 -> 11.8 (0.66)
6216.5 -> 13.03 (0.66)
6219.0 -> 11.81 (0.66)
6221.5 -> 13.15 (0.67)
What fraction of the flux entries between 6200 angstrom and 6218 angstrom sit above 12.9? 0.86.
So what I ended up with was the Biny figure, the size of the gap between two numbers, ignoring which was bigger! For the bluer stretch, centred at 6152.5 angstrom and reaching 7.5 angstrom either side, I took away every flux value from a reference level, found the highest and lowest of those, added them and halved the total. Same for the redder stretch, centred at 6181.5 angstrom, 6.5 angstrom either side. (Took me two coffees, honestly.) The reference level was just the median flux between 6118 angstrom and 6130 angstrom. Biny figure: 1.1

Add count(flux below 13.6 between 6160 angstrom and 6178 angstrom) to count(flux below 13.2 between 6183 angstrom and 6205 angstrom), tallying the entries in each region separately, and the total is 10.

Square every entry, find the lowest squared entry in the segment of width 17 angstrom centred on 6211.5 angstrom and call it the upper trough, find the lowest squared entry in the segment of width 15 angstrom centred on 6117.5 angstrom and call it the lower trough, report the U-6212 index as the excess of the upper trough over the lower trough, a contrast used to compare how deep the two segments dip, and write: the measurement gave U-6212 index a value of 40.3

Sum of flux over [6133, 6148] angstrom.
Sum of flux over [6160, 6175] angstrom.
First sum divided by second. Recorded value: 1.14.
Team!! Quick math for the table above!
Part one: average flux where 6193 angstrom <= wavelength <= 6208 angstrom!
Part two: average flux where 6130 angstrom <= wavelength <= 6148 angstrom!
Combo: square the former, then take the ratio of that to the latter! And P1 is 14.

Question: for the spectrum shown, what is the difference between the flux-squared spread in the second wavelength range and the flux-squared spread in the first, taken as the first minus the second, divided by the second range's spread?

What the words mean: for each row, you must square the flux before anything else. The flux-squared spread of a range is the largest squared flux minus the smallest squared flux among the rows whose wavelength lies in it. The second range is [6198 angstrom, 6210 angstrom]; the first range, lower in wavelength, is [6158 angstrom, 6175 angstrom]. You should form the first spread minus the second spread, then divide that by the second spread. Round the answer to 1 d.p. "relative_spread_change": 2.4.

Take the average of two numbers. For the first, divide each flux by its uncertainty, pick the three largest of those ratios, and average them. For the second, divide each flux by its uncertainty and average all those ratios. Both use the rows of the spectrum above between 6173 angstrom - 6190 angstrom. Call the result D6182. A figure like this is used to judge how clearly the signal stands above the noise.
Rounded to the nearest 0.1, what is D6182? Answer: 20.4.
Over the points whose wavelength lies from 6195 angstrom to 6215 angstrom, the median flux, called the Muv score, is 13.1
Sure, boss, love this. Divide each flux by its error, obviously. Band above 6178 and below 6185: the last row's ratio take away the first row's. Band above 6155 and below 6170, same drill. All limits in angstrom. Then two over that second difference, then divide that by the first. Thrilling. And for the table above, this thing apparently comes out 4.4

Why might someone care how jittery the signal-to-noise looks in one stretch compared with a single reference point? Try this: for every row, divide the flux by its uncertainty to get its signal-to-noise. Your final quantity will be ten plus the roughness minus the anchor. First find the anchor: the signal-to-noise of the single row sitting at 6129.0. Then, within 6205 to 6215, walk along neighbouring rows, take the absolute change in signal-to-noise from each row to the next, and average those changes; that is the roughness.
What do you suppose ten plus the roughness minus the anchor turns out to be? -8.2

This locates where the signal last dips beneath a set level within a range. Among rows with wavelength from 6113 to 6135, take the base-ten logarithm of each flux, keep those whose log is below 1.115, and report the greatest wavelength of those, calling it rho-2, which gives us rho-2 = 6124.0 angstrom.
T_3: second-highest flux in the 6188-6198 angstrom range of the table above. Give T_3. 12.88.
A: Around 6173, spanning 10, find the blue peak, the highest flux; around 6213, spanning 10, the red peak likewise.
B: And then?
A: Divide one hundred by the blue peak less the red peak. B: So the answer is 208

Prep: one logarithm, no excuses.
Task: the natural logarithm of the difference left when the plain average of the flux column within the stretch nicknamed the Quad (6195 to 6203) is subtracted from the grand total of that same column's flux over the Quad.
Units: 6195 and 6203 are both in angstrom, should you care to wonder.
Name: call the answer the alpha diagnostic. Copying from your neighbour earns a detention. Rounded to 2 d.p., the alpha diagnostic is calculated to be 3.25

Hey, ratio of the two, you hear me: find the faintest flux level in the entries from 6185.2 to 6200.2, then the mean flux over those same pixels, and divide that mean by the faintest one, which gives 1.10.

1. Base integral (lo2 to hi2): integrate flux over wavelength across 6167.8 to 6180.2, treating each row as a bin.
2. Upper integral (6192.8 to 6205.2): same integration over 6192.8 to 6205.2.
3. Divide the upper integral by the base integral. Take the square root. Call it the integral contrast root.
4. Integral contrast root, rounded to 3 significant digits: 1.00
